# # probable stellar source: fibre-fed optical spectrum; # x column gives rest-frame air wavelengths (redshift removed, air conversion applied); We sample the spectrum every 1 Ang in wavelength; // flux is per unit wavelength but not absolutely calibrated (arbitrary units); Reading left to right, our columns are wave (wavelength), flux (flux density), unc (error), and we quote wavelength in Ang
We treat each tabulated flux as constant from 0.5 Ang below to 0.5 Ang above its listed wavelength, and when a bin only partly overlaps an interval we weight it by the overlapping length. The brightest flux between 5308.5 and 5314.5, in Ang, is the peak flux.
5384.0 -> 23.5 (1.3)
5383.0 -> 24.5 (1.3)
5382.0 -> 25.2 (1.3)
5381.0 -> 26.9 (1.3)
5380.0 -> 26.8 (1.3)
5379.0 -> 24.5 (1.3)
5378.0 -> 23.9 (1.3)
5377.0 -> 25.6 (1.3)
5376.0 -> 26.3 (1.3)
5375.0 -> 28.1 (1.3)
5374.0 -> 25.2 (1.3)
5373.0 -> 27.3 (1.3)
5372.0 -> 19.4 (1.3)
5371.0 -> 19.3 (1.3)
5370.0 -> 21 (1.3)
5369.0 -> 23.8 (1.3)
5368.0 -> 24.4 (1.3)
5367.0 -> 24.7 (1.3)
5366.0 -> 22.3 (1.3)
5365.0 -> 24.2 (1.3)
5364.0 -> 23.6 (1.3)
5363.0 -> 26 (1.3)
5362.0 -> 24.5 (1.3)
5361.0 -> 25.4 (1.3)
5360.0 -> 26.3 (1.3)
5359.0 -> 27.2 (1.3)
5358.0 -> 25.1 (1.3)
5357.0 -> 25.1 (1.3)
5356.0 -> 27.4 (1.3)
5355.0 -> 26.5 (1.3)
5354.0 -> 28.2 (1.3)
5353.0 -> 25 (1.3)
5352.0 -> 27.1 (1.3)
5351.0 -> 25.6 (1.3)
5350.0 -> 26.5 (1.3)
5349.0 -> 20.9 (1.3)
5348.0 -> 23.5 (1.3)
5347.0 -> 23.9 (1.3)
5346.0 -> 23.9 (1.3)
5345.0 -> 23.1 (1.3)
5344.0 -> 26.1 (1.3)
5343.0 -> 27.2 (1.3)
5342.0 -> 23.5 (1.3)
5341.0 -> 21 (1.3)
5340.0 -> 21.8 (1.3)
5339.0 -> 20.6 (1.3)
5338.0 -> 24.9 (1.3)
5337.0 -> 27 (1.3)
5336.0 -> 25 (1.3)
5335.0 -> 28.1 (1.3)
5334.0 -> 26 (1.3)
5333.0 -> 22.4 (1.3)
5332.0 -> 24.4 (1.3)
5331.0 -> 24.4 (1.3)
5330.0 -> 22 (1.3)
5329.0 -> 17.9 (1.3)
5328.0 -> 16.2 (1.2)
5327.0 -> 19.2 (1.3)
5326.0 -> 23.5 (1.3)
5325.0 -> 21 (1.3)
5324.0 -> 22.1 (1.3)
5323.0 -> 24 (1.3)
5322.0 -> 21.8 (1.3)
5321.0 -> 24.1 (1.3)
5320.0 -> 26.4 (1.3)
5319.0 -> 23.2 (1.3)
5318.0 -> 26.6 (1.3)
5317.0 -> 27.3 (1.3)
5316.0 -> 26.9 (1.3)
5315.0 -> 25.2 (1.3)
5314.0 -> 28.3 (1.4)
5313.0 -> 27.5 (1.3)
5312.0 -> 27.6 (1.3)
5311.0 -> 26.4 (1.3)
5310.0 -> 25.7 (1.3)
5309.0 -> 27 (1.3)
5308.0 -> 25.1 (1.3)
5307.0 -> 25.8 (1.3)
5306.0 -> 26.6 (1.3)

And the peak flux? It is 28.3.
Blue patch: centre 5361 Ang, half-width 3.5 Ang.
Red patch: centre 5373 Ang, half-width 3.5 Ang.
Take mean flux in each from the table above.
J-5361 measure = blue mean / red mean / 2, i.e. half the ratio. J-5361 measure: 0.53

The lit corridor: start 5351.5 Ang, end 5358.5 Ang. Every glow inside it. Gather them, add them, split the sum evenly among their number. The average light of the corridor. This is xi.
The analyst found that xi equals 26.3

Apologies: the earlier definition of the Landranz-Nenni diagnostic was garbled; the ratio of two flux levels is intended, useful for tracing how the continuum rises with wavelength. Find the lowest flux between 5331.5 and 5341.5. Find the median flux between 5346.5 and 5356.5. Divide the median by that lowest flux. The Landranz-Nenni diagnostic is 1.26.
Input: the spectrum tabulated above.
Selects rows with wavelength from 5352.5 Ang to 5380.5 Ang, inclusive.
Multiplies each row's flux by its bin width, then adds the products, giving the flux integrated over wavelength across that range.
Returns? 697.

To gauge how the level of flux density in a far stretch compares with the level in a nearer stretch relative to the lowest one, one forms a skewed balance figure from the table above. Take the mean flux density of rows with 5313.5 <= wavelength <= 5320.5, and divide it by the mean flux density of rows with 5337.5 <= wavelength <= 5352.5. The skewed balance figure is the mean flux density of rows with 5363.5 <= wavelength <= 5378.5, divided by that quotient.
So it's 21.8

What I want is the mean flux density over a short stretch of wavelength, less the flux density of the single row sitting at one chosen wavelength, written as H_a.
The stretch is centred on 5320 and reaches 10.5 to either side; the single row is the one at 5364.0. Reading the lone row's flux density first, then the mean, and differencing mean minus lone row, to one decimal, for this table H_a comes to 0.3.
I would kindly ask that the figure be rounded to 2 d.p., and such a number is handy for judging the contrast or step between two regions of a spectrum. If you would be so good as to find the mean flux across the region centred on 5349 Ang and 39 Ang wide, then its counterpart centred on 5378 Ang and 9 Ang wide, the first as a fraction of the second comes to 0.96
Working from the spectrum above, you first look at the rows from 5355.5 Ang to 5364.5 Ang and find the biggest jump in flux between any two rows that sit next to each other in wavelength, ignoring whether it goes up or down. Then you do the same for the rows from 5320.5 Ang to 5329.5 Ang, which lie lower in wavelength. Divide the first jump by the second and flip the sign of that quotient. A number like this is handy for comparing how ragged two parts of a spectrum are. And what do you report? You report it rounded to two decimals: -0.56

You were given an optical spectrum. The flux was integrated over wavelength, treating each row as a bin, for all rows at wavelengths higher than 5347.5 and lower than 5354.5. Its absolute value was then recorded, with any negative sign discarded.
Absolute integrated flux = 177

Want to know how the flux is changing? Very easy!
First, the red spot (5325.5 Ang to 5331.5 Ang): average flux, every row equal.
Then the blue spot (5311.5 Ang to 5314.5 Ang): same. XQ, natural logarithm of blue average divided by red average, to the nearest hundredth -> 0.30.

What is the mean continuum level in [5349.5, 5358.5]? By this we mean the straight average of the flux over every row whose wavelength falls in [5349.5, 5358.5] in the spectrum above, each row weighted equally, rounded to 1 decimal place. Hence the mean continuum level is 26.3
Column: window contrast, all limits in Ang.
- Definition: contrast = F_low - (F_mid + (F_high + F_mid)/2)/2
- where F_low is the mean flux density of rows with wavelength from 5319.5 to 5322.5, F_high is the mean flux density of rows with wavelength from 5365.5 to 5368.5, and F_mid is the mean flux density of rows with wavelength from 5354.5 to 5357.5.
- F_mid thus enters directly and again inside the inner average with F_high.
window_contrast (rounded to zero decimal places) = -2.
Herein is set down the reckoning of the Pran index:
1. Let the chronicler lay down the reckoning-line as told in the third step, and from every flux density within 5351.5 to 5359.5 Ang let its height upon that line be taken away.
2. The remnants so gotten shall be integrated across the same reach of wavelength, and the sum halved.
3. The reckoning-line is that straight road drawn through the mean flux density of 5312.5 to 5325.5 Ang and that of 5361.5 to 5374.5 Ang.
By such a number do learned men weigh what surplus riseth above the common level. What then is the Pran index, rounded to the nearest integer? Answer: 10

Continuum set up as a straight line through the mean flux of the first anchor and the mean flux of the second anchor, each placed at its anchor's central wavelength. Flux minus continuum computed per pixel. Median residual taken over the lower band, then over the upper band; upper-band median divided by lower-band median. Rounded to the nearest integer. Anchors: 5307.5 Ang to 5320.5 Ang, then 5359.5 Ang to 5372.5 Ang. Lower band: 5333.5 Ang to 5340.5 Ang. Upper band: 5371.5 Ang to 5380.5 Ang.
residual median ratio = -20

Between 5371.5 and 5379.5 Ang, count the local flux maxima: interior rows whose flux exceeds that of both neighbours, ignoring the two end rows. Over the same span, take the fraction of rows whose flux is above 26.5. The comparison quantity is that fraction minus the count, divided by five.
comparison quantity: -0.35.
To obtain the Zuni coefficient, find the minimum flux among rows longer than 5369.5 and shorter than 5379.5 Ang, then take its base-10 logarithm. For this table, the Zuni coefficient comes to 1.29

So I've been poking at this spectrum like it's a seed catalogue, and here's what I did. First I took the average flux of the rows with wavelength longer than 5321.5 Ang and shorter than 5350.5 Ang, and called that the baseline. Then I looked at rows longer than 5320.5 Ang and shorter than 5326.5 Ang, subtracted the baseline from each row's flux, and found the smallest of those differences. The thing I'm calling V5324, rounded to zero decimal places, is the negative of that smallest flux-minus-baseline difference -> 2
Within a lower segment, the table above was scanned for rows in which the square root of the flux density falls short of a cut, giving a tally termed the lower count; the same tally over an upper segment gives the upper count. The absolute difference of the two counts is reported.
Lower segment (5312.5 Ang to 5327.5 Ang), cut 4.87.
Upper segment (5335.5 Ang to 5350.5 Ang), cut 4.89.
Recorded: 3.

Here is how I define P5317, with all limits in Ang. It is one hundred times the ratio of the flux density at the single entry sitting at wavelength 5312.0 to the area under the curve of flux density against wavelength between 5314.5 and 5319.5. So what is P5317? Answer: 21.4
